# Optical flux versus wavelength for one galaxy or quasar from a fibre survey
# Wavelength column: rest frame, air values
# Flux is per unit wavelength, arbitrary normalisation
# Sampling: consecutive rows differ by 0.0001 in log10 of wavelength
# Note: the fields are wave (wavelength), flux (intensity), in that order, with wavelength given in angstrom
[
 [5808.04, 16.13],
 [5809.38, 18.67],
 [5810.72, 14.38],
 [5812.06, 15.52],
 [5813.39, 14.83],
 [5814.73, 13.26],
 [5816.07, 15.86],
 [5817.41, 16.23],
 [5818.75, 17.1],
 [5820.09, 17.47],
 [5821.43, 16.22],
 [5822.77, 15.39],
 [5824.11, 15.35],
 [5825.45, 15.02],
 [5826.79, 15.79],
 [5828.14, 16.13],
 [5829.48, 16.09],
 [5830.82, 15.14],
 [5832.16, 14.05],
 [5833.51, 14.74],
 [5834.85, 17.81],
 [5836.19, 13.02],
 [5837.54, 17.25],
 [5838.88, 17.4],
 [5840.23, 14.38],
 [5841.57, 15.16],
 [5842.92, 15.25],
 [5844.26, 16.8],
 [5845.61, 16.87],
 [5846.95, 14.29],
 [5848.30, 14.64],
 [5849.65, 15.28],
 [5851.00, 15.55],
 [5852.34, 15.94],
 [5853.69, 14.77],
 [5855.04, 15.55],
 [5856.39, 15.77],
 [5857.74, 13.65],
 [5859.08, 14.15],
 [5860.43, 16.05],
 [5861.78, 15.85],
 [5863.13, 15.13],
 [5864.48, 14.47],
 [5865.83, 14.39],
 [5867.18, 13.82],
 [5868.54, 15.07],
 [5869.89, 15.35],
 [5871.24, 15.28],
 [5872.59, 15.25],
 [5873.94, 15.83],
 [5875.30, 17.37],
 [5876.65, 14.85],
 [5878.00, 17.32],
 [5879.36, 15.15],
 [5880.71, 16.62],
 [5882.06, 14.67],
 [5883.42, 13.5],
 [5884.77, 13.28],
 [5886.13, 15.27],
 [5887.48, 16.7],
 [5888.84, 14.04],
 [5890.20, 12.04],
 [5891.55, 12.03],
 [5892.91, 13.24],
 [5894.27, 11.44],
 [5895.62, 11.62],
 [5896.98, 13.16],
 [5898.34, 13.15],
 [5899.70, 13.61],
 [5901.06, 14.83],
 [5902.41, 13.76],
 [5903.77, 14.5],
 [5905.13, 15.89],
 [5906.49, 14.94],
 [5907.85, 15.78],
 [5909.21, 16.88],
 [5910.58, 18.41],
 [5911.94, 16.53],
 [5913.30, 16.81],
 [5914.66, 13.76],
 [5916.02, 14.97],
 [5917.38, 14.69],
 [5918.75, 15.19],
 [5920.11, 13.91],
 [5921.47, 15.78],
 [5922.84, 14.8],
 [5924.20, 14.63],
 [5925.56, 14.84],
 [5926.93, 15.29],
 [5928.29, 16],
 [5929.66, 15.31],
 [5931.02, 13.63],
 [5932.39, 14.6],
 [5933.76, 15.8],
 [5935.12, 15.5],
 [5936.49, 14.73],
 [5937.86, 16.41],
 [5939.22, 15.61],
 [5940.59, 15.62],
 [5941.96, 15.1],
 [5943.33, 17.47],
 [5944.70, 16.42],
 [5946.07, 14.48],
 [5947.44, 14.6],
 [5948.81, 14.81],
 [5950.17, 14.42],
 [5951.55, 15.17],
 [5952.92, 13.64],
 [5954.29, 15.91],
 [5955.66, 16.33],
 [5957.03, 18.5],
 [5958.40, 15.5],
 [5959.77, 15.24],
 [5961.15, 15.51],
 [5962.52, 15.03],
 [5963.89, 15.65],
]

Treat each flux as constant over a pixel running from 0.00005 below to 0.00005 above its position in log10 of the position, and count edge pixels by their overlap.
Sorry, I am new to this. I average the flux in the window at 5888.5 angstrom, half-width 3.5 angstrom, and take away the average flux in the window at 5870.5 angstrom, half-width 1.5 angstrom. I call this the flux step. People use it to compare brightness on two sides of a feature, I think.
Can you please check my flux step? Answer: -1.3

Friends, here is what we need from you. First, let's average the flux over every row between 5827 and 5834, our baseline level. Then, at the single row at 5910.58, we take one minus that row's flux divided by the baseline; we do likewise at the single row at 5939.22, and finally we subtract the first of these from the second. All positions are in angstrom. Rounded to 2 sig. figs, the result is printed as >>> 0.18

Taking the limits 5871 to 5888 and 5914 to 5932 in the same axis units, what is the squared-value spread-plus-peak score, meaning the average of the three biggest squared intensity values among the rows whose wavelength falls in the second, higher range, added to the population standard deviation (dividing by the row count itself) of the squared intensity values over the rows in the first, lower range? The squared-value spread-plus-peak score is 285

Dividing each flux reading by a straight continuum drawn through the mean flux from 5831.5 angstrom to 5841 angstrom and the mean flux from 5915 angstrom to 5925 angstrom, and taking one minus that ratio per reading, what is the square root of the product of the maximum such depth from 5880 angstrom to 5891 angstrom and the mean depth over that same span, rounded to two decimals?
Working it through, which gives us 0.09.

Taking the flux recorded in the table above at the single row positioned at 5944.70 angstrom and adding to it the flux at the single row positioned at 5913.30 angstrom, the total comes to 33.2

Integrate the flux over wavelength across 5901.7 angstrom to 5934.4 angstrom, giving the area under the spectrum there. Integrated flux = 500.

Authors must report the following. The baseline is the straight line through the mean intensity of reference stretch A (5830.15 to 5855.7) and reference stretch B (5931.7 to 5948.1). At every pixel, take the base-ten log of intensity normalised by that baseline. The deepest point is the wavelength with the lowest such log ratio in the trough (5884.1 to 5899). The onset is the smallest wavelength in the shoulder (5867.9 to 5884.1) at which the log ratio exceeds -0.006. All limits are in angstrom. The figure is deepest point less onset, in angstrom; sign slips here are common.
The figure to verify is 24.4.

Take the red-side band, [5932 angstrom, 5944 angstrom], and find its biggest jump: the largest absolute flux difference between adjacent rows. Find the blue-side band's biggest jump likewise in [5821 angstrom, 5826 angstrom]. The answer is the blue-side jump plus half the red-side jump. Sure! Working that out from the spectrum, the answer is 2.0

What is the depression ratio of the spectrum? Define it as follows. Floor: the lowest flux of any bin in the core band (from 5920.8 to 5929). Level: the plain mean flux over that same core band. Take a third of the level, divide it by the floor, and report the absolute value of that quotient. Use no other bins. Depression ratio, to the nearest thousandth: 0.347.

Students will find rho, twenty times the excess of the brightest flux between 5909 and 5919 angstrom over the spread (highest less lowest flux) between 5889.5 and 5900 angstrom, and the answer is 325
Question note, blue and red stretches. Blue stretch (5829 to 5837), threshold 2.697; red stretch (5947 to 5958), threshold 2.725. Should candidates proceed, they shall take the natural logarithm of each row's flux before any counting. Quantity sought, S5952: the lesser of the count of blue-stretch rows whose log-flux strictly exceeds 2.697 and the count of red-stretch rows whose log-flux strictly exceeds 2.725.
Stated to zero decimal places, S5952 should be 3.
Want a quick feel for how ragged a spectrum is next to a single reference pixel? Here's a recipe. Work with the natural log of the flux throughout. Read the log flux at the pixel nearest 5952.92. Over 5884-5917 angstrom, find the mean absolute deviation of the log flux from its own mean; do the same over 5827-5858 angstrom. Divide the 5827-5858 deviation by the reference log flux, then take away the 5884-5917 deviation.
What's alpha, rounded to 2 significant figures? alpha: -0.081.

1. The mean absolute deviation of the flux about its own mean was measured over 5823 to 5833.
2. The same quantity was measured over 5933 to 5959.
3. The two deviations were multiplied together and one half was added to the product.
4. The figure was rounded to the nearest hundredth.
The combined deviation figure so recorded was 0.95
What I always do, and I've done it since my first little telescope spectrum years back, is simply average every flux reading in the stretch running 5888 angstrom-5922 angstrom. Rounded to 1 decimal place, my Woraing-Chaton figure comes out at 14.4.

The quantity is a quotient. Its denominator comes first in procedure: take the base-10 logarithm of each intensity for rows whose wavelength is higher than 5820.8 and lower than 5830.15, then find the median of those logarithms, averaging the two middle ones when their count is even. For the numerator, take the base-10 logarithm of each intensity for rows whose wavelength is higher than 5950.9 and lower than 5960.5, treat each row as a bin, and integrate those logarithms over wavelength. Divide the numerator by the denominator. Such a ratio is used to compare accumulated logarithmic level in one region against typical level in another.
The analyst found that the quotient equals 9.58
